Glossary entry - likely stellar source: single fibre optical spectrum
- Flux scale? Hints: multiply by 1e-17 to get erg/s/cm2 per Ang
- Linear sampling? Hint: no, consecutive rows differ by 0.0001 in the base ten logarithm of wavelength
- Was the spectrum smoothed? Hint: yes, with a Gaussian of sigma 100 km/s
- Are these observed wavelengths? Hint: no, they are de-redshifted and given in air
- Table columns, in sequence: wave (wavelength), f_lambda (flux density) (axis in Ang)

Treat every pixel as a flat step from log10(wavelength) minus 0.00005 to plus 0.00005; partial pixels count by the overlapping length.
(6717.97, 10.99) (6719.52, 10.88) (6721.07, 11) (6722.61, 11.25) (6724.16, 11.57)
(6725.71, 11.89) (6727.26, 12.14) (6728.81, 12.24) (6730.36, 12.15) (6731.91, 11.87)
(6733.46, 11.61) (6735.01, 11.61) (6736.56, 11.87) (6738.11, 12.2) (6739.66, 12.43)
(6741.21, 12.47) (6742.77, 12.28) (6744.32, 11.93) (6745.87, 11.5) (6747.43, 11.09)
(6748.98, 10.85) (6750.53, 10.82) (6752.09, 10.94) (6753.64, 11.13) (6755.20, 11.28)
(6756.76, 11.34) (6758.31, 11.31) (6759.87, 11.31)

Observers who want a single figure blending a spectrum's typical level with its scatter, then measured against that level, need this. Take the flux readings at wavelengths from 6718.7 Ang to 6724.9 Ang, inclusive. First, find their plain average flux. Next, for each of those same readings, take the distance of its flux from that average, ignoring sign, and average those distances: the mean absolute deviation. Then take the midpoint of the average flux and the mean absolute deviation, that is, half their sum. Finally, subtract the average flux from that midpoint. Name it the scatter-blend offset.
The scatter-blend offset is -5.5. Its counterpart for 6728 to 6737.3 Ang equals -5.8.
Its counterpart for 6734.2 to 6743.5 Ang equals -5.9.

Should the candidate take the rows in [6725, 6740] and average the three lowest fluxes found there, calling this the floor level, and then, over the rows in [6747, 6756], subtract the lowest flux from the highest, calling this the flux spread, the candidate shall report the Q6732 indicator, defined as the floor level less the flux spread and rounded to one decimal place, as 11.2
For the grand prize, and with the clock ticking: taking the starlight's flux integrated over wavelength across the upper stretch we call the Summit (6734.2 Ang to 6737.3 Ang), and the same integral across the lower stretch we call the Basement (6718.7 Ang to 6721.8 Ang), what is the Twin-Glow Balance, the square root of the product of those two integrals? 35.1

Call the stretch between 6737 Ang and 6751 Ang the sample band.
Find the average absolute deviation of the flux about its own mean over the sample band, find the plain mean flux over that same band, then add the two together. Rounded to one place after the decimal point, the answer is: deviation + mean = 12.3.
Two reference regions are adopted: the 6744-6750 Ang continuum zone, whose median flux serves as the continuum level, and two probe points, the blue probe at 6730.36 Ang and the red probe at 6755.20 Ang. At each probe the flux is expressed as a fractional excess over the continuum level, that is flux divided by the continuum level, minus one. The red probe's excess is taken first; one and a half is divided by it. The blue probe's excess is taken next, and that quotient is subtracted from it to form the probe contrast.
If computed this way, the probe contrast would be 1130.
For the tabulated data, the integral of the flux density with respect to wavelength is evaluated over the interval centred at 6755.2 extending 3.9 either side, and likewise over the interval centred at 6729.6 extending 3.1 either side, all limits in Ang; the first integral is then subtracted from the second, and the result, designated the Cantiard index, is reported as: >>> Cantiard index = -12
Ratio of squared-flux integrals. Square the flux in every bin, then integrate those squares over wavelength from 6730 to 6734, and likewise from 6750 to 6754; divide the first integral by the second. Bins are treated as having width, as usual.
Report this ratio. 1.17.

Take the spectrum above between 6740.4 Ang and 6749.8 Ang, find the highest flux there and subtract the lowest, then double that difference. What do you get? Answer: 3.2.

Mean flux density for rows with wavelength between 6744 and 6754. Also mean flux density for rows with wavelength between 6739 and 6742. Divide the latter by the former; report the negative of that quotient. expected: -1.11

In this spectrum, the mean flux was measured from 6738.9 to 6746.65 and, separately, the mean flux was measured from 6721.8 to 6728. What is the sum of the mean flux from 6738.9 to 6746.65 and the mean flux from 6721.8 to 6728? 23.83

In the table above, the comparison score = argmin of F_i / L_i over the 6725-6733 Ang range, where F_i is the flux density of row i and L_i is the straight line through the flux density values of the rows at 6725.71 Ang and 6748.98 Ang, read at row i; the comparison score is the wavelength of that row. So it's 6725.71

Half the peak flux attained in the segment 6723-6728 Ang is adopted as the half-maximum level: 6.07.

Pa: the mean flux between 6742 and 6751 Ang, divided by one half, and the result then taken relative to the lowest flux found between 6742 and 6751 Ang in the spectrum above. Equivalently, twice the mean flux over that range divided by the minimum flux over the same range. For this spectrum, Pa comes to 2.11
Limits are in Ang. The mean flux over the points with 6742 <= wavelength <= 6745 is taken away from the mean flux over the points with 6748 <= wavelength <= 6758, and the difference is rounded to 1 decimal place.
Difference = -1.0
